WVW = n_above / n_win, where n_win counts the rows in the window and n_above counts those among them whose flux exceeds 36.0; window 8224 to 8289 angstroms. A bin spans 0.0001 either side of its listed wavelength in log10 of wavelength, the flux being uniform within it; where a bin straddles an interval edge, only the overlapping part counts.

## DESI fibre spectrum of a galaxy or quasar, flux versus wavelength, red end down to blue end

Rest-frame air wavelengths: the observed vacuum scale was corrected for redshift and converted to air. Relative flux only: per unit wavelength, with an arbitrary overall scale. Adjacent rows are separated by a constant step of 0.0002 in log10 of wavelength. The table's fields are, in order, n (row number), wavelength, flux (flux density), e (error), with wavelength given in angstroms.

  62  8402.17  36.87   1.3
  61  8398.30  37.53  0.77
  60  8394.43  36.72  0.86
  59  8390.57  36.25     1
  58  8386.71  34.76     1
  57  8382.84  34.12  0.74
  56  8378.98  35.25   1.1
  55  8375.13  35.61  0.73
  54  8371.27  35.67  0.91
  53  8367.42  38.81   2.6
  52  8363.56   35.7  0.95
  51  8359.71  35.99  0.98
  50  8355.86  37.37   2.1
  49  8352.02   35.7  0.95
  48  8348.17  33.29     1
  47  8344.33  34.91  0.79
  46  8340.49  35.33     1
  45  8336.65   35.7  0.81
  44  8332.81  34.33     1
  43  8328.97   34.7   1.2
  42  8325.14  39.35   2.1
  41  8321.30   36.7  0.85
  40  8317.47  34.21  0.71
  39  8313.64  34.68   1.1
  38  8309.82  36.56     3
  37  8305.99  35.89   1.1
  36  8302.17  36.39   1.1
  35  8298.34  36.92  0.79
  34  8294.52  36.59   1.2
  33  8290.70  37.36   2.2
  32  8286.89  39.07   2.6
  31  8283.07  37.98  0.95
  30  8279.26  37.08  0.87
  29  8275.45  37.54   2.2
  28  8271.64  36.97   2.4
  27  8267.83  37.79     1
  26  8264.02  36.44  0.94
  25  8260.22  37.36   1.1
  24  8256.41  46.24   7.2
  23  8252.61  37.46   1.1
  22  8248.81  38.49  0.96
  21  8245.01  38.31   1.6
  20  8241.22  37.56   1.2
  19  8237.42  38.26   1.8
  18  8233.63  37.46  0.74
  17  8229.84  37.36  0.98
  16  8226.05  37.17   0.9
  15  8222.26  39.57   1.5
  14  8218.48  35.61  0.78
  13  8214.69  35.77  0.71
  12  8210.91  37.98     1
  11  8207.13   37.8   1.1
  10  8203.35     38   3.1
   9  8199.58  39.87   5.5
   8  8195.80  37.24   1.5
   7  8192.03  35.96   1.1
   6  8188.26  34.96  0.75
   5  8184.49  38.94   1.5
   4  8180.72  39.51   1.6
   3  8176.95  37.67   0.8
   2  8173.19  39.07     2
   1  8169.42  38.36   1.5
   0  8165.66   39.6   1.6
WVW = 1.00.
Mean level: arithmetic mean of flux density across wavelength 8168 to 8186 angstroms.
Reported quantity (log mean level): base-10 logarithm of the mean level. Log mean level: 1.59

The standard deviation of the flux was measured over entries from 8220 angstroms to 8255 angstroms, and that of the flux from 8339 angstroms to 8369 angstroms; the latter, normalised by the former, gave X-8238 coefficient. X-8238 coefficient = 2.1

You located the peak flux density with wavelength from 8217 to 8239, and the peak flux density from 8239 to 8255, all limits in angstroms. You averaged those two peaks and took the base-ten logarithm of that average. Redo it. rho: 1.59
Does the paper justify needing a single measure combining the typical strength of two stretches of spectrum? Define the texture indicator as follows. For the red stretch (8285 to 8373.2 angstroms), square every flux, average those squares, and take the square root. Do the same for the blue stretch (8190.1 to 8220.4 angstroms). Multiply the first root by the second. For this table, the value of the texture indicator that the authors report 1349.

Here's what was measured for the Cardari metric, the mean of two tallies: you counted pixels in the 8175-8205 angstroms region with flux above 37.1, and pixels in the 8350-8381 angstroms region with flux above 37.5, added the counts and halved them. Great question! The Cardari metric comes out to 3.5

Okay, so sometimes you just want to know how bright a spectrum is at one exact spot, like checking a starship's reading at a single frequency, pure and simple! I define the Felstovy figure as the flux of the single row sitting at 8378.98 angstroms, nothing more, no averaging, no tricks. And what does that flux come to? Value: 35.25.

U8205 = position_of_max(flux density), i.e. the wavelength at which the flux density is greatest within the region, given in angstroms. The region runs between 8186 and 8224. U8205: 8199.58 angstroms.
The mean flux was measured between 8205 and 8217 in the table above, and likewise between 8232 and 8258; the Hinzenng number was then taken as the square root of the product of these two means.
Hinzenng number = 38.1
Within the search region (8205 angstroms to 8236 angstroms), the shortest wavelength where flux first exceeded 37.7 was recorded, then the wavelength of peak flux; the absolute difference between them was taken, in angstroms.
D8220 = 15.1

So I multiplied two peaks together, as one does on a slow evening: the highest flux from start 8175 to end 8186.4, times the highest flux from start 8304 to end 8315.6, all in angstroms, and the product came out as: 1444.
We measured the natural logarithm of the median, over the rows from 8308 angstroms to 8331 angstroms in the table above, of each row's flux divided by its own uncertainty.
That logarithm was 3.41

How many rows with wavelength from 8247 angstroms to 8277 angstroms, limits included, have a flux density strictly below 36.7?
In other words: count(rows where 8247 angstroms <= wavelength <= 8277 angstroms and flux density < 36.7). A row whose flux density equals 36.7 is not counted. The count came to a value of 1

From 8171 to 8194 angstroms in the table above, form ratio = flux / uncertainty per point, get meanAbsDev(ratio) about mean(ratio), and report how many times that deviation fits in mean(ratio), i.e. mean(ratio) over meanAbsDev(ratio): 3.5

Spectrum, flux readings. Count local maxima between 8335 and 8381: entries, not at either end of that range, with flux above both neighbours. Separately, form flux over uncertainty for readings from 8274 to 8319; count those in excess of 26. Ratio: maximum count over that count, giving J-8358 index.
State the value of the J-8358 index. 0.250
